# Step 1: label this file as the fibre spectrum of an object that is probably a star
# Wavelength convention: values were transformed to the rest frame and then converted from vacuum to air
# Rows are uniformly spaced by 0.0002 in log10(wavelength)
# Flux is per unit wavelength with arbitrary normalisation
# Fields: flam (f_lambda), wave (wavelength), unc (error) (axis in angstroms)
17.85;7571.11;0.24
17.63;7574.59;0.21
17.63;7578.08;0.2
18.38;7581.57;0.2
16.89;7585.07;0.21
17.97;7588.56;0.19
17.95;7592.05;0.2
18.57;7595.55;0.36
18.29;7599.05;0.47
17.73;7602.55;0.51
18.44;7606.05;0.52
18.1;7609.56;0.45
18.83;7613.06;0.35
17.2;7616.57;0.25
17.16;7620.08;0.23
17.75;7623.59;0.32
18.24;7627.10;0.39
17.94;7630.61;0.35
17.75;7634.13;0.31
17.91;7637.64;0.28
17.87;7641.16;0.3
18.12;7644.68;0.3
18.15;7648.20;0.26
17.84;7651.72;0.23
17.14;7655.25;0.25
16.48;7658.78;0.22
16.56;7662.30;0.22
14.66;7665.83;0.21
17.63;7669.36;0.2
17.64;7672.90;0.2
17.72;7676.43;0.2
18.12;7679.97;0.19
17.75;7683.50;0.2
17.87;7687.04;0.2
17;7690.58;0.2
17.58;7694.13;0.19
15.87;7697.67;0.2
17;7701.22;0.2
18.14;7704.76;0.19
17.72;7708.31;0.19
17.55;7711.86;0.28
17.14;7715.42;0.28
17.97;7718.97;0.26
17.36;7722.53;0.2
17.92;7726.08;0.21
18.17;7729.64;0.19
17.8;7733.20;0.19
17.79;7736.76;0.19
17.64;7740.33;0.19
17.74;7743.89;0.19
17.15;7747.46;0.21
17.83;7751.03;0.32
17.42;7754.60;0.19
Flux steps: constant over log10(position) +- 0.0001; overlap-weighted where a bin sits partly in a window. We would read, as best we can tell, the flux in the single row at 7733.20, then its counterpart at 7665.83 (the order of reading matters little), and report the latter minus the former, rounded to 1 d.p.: -3.1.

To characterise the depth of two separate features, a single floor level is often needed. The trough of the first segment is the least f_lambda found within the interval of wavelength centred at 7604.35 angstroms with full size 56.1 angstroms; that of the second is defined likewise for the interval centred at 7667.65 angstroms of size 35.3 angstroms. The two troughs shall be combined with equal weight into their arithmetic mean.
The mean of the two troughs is 15.8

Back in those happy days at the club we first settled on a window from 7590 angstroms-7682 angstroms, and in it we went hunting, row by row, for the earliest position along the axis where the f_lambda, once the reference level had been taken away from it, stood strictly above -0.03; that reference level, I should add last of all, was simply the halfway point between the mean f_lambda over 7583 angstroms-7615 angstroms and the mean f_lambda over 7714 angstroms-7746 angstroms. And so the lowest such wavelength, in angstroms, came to 7592.05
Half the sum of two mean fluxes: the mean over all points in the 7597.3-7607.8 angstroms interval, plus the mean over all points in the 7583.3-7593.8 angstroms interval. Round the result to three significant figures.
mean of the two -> 17.9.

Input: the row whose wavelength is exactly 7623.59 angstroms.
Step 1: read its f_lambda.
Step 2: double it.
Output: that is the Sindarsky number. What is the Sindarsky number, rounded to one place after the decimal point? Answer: 35.5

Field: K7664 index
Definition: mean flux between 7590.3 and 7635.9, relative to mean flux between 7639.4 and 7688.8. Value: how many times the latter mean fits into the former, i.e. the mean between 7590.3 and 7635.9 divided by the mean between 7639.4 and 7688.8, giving 1.03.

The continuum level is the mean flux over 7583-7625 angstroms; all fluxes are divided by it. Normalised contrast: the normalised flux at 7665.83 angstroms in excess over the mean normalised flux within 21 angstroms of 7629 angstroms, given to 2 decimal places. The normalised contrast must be -0.18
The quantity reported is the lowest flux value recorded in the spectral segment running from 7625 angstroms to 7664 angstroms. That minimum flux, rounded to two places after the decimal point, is 16.48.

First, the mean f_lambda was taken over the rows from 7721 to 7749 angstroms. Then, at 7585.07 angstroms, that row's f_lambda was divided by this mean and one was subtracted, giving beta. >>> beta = -0.046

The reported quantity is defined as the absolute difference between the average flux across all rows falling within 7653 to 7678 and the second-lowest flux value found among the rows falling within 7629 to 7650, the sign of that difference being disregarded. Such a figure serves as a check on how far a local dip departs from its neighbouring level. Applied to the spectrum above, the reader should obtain 1.0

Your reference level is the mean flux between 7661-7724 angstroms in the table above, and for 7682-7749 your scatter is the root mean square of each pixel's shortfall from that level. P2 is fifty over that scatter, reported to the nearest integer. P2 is 87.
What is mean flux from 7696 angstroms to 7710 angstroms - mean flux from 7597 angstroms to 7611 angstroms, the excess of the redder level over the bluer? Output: -1.0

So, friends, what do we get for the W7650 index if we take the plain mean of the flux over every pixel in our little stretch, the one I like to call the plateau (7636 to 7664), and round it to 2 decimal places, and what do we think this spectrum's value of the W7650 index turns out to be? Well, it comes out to 17.51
